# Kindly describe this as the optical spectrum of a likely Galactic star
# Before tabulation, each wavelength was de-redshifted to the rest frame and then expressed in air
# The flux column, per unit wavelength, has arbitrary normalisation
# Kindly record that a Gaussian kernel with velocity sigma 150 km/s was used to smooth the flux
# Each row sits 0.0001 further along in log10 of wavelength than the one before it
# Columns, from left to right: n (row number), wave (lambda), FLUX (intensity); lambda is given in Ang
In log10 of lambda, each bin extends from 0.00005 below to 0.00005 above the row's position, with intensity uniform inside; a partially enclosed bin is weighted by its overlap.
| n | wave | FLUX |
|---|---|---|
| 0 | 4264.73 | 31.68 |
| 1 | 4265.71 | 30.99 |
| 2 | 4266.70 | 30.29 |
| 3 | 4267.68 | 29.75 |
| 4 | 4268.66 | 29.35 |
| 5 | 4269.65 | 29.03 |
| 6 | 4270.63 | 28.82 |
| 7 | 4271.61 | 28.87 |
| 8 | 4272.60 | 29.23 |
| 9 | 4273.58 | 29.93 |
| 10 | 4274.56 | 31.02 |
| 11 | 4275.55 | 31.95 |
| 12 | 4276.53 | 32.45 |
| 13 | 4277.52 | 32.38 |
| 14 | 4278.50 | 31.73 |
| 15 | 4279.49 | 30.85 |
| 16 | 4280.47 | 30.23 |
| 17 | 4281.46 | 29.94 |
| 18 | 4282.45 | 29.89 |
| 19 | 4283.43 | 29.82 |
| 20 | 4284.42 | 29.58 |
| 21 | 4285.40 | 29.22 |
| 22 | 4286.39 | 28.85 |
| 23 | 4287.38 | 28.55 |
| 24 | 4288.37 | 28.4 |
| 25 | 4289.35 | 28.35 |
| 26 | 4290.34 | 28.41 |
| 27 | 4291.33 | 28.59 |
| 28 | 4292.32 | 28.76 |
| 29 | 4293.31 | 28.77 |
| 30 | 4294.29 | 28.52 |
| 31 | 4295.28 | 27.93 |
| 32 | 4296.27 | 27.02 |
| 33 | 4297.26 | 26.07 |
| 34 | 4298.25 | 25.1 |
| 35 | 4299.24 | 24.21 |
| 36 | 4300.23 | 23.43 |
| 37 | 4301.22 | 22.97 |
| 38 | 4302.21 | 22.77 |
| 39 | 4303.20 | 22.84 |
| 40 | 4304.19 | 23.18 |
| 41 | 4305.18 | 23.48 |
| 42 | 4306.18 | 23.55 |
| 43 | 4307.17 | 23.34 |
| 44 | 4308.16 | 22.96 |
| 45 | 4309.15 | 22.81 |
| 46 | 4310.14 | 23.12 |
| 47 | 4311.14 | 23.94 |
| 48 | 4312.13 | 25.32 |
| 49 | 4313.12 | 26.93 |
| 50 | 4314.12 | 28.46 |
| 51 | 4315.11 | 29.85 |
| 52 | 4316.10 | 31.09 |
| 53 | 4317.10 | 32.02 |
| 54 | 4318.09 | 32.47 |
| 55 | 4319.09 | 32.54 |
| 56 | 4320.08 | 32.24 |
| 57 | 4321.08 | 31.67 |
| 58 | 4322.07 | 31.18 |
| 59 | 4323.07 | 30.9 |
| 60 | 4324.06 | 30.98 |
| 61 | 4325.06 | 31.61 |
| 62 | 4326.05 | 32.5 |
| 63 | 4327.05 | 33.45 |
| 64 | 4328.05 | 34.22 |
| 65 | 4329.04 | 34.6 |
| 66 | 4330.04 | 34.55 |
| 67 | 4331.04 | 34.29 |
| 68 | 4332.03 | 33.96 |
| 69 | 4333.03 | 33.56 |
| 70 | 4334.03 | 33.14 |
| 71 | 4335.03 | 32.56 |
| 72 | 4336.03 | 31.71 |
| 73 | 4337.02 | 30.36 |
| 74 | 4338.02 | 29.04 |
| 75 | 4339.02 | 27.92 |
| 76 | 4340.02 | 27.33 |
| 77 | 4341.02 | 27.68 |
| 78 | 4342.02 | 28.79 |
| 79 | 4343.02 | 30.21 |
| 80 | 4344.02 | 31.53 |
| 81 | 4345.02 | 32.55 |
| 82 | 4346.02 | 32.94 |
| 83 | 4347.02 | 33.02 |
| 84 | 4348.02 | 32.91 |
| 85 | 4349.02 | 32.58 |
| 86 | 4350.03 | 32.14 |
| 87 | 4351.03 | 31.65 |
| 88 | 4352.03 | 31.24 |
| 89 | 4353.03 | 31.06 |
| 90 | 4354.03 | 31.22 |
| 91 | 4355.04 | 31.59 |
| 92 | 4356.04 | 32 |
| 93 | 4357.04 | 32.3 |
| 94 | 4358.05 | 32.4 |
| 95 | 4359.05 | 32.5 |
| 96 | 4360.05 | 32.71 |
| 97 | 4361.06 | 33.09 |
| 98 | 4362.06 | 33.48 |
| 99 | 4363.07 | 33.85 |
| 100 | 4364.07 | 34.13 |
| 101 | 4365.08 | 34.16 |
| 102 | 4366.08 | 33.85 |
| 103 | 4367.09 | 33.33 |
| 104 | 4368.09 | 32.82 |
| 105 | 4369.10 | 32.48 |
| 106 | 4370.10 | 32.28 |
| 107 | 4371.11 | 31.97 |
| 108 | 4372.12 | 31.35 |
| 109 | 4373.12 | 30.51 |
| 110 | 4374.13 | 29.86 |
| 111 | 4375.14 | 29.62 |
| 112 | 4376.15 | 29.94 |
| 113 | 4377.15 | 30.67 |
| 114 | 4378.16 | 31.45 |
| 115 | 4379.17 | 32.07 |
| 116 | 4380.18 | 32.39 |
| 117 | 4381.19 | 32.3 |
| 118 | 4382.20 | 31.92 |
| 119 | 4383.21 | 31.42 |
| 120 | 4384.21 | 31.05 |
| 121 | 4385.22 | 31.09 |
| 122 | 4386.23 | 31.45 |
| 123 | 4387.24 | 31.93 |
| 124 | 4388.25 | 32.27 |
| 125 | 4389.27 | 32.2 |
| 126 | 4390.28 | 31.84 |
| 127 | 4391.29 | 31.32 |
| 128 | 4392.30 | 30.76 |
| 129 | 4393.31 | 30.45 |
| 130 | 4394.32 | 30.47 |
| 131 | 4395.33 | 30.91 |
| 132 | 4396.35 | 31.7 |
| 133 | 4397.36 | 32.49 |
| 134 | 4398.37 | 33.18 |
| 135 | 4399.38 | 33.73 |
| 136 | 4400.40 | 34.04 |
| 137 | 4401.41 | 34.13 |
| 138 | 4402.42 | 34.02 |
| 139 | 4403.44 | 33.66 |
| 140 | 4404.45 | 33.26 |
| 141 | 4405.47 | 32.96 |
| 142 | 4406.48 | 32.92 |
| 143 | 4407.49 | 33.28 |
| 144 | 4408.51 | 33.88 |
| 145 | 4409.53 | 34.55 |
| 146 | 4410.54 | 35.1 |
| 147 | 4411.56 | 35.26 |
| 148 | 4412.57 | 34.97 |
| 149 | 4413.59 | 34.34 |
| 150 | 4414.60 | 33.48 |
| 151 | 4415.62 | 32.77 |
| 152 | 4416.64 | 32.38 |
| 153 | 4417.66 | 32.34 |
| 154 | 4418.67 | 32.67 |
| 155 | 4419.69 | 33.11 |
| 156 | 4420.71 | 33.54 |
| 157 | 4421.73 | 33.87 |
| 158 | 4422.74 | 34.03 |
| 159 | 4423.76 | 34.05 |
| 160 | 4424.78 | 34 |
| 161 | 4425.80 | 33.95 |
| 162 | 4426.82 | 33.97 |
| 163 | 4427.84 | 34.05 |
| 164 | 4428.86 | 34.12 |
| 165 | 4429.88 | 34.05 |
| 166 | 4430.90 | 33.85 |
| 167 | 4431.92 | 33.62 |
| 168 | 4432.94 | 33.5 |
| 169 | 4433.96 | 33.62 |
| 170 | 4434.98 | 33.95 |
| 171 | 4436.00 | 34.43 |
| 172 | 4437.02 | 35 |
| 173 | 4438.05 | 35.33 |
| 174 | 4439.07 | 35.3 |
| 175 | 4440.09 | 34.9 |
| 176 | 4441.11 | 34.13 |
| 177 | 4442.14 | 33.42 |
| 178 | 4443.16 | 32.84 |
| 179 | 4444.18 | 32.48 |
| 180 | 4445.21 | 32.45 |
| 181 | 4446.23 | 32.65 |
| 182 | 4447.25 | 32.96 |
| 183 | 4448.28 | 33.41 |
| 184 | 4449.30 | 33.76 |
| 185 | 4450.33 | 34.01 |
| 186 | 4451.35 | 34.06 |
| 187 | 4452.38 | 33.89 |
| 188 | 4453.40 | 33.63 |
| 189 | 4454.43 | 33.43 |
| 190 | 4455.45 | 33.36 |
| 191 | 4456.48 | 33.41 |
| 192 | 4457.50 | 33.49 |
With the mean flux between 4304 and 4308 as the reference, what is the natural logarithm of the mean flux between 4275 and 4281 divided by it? 0.30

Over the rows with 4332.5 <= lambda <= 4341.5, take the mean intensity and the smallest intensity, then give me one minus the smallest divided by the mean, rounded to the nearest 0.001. 0.100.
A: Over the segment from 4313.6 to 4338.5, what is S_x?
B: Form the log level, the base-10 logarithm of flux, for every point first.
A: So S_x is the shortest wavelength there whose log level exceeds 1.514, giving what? 4327.05 Ang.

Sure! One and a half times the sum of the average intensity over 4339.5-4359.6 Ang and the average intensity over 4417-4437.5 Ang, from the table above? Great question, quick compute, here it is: 97.8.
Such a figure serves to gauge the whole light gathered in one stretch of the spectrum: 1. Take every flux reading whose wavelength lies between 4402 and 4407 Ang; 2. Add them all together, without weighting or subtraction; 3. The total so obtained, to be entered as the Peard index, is 167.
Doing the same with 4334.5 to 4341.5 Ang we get 207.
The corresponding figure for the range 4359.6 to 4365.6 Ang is 201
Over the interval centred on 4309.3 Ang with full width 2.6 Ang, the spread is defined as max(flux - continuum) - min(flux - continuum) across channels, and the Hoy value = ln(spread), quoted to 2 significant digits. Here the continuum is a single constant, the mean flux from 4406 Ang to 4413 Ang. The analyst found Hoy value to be -1.2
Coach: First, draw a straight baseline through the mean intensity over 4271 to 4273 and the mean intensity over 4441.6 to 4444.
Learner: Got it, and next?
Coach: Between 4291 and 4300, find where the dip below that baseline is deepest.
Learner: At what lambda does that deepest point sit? 4299.24 Ang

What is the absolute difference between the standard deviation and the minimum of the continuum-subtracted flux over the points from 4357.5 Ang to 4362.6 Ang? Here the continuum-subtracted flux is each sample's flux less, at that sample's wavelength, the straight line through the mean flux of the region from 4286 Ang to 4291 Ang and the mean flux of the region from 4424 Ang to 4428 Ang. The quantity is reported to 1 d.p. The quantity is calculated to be 0.8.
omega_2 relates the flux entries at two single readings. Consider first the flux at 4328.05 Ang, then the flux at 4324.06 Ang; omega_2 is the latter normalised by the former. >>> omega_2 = 0.91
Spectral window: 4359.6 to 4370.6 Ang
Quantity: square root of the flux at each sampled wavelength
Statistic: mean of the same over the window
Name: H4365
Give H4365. 5.77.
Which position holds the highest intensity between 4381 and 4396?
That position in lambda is 4381.19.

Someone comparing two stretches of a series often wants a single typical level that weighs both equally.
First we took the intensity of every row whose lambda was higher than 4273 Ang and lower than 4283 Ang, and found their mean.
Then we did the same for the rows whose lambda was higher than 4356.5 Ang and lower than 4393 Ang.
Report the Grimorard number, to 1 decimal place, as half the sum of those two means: 31.5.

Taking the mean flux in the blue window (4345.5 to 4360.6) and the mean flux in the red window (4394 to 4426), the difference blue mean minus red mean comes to -1.3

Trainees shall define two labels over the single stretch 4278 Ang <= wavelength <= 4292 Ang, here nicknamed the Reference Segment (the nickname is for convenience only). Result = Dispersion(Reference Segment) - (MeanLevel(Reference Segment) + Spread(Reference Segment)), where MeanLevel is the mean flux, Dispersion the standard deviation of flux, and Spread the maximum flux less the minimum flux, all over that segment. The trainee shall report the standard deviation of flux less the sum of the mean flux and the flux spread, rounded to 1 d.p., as -31.8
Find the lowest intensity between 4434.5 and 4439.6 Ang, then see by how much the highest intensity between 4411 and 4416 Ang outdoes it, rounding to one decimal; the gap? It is 1.3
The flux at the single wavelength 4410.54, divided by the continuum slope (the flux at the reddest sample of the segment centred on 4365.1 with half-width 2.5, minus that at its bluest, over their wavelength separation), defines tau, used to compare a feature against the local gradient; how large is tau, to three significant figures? -271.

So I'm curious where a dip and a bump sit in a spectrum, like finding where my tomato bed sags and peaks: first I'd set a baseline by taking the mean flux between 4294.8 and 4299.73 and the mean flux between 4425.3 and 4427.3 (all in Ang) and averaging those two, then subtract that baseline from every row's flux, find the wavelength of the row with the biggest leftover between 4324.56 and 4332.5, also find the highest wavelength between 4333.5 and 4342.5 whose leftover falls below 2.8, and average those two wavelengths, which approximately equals 4335.5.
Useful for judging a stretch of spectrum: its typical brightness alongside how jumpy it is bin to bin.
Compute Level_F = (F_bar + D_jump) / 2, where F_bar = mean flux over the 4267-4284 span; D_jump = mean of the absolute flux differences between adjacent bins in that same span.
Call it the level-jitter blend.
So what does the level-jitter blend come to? 15.4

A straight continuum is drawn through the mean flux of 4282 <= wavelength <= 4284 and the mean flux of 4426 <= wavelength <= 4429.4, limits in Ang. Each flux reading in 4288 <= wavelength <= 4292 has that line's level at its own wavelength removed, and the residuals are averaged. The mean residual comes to -1.6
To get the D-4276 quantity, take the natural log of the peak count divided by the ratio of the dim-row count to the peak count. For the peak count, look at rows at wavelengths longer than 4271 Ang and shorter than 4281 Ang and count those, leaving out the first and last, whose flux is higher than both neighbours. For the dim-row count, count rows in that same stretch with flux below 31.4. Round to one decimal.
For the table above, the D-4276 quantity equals -1.8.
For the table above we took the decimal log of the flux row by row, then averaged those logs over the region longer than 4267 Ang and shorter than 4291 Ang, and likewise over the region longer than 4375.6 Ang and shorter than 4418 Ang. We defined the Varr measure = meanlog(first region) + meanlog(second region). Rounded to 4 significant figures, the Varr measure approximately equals 2.987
